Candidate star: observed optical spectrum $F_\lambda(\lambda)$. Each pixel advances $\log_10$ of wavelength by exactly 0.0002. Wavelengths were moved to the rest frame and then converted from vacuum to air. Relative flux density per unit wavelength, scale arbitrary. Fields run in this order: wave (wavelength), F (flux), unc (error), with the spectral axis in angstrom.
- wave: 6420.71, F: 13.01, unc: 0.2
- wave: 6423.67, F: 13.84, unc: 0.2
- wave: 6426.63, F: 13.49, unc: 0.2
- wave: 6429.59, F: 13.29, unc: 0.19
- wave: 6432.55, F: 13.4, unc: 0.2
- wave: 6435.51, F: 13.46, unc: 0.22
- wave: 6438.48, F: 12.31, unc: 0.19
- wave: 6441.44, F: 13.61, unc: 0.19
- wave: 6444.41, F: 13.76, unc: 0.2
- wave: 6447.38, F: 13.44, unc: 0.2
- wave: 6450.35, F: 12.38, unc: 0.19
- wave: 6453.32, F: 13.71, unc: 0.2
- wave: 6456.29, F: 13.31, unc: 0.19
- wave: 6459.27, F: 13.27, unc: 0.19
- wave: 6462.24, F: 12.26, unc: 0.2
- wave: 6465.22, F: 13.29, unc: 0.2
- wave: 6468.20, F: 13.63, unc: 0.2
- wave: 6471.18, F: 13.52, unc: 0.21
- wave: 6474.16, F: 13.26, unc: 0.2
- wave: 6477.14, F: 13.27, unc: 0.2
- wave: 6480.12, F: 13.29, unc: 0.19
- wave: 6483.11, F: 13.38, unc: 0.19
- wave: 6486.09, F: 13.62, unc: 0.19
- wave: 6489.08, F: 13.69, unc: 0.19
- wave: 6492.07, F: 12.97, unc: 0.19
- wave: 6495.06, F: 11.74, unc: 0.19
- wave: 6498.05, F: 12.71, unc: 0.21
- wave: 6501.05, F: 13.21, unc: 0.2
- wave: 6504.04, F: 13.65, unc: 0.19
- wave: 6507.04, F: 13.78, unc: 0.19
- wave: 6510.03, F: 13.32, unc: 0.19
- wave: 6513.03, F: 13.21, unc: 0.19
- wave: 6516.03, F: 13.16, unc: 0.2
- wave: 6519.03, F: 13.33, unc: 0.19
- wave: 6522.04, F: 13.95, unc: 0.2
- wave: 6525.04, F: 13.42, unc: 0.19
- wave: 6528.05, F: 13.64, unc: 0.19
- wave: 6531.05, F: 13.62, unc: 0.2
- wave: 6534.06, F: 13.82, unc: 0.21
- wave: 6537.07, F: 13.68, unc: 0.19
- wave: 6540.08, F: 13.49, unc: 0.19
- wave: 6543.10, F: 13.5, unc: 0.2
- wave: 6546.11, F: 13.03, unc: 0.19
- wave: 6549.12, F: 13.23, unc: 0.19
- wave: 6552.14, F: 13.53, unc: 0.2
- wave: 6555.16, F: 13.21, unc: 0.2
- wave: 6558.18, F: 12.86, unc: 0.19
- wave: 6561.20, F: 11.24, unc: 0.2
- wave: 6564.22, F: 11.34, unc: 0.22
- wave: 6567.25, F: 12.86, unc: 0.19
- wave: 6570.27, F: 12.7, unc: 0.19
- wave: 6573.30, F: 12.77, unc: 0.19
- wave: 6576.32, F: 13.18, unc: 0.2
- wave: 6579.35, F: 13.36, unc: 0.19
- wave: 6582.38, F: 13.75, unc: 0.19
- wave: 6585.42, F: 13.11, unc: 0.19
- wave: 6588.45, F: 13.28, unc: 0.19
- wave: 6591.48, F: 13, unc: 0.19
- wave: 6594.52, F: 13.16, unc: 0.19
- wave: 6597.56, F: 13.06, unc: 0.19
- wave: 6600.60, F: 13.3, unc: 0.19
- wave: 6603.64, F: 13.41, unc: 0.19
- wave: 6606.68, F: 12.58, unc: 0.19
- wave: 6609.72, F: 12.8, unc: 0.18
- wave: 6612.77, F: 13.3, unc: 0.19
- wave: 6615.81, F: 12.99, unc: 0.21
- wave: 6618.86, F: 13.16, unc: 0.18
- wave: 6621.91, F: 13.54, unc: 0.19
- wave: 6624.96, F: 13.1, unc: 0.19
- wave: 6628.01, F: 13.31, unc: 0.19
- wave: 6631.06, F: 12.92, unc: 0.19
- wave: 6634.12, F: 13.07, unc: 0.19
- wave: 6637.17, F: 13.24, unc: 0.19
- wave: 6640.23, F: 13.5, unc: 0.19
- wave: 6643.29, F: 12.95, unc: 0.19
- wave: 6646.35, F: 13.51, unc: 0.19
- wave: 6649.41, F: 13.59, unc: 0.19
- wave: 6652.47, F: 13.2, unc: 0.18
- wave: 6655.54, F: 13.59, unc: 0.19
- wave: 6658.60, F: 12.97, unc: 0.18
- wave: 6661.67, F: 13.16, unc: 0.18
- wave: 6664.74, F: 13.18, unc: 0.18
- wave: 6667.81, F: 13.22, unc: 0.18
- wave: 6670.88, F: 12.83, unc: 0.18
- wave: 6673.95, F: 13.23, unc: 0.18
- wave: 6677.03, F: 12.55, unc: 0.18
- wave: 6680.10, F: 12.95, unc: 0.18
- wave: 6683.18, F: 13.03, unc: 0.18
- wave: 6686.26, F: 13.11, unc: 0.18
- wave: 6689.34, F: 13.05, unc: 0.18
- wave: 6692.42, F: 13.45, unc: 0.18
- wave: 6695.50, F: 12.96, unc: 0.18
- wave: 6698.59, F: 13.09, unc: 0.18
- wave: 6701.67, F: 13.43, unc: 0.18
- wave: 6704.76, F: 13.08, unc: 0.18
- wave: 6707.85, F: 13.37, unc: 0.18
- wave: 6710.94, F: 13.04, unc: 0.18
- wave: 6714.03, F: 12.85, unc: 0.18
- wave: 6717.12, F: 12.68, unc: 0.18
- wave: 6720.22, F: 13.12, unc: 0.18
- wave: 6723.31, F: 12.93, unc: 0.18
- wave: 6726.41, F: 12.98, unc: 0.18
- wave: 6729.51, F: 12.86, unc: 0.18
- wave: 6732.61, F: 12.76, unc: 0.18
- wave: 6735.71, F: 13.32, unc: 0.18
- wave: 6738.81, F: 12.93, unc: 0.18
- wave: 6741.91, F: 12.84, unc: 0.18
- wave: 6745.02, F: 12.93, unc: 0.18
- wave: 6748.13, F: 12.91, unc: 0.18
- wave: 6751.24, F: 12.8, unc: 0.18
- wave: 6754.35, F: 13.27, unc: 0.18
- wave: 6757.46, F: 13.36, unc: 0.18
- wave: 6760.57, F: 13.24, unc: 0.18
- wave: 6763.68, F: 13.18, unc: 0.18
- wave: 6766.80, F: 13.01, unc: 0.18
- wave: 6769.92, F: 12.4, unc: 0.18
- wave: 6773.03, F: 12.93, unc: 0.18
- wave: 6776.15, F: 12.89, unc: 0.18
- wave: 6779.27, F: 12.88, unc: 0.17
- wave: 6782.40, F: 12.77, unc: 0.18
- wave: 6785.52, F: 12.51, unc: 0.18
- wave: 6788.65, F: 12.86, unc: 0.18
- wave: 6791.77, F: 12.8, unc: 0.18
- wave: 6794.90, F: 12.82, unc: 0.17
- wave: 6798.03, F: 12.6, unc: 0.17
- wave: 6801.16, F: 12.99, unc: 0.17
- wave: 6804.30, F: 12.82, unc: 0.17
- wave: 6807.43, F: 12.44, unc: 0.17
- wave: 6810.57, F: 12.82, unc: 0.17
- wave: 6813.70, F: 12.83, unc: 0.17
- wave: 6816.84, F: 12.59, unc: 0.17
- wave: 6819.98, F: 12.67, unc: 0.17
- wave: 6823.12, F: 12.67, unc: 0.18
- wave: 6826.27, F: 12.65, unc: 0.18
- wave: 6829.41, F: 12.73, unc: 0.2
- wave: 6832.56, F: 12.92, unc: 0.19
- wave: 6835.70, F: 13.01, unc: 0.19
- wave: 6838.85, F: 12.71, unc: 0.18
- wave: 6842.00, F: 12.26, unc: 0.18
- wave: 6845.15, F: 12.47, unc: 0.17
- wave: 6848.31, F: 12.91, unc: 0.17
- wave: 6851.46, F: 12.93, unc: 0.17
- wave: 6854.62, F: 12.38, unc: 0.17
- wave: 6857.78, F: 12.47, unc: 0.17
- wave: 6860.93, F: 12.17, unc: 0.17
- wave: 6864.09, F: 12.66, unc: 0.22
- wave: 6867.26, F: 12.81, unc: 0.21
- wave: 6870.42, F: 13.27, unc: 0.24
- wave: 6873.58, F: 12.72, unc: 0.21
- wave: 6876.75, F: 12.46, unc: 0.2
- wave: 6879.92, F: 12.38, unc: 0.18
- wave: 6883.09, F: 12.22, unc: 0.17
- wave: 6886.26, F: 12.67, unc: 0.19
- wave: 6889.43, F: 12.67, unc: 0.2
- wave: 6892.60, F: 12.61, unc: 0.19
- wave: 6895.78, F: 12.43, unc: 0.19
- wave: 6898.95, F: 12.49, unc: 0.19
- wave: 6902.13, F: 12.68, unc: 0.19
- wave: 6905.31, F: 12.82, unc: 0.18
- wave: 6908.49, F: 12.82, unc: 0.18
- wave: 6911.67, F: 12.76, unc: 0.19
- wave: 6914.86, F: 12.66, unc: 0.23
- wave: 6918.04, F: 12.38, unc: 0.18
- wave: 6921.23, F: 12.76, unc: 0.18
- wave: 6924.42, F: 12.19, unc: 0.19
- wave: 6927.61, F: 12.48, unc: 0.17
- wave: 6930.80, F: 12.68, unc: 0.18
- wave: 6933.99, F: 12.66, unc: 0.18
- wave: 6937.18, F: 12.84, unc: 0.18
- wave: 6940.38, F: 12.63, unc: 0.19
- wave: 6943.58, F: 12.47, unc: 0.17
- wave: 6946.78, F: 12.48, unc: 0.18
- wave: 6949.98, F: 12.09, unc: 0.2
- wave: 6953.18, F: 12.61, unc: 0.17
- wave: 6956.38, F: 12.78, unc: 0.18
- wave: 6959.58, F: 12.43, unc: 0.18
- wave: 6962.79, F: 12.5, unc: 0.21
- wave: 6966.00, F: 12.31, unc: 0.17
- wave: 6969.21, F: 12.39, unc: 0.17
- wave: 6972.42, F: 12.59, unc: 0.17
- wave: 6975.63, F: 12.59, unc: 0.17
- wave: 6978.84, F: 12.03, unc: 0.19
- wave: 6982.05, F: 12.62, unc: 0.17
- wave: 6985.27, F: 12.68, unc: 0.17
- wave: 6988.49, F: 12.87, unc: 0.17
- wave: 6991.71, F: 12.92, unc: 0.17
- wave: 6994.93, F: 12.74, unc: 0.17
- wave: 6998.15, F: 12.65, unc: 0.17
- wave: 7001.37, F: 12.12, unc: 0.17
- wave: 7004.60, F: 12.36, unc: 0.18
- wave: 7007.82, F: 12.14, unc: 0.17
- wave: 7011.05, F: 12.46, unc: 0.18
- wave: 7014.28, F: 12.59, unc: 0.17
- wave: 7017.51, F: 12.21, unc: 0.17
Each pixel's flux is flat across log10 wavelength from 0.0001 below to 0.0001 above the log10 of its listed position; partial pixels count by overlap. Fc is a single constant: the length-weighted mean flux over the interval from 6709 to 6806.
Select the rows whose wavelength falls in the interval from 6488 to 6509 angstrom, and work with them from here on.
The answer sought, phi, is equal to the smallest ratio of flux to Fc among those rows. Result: 0.91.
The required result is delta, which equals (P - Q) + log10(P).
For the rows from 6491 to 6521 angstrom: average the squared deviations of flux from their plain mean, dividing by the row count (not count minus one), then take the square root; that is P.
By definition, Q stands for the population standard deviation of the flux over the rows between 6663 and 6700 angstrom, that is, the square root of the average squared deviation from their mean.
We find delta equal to 0.06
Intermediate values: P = 0.540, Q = 0.216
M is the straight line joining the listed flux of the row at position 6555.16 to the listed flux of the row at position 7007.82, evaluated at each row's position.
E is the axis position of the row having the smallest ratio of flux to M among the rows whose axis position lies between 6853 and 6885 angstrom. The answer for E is 6860.93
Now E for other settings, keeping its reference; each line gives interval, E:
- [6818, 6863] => 6860.93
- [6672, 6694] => 6677.03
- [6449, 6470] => 6462.24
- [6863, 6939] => 6883.09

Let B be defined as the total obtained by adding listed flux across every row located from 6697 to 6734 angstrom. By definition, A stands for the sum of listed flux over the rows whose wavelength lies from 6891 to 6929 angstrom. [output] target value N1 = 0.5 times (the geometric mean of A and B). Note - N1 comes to 76.8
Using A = 151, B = 156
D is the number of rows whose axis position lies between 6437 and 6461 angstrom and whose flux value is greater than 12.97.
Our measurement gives 6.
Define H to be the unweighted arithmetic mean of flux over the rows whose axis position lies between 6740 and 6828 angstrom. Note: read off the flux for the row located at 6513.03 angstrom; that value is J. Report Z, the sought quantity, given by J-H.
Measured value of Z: 0.4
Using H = 12.8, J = 13.21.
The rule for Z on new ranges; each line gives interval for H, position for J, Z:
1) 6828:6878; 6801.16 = 0.3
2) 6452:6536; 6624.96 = -0.2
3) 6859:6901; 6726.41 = 0.4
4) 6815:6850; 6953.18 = -0.1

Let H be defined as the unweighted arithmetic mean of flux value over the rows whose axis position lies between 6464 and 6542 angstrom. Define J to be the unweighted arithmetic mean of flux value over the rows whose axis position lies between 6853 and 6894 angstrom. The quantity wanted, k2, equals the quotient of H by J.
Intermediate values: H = 13.37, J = 12.6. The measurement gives 1.06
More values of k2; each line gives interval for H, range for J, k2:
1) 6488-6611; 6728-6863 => 1.03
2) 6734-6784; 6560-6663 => 0.99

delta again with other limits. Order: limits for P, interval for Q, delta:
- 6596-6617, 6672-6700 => -0.51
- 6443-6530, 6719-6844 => -0.08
